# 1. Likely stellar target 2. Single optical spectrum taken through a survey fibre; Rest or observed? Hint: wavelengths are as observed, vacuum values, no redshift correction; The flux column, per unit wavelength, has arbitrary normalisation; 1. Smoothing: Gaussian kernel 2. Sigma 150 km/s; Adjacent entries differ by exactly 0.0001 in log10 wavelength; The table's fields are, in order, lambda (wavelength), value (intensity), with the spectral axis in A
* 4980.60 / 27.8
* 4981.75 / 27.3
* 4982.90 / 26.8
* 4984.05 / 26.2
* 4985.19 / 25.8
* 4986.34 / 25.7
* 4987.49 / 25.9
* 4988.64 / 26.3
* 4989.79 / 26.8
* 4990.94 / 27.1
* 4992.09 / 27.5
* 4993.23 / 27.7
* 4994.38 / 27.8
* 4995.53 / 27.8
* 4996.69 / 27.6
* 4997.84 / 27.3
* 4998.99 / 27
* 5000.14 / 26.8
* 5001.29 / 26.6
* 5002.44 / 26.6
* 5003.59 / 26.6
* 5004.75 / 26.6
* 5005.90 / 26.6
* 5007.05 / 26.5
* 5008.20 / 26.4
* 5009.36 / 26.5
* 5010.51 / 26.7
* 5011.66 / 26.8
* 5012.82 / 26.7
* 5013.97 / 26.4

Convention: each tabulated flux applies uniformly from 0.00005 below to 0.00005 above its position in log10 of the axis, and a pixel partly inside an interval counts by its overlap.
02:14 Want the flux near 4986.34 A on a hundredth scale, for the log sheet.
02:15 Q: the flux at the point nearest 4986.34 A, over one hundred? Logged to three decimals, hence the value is 0.257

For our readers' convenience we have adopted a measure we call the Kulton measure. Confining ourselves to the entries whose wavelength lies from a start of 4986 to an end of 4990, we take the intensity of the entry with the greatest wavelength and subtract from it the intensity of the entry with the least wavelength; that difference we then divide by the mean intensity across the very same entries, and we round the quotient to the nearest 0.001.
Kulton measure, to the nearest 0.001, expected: 0.042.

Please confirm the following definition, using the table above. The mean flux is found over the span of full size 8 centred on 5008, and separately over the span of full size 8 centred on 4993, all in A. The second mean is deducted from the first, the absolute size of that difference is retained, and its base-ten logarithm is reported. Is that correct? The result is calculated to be -0.1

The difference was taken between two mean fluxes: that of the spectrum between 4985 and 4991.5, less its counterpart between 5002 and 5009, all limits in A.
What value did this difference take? -0.3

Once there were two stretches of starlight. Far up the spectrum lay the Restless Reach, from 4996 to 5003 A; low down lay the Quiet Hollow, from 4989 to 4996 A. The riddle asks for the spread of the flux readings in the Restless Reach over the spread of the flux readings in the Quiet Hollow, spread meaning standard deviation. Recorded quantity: 1.0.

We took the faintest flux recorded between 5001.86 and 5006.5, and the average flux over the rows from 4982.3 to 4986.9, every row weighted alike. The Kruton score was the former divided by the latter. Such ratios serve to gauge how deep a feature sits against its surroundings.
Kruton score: 1.02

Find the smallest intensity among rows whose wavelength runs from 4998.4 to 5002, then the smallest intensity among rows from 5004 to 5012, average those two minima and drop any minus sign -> 26.5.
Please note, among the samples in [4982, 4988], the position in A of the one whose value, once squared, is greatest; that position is 4982.90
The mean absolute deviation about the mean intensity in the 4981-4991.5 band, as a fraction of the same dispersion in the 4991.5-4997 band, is 4.8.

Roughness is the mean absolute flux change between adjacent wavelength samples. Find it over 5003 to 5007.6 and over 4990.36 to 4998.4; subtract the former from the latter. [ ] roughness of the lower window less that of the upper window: 0.167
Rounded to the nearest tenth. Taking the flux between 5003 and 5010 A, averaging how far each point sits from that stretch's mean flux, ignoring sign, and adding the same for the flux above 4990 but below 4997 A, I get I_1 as 0.3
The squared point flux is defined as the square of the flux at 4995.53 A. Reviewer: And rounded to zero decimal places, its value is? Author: 773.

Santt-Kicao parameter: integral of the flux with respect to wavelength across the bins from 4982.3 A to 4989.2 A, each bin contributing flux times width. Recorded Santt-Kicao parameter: 180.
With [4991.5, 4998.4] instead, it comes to 191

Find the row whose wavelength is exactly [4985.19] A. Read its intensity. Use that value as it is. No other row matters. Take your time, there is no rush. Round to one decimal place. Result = 25.8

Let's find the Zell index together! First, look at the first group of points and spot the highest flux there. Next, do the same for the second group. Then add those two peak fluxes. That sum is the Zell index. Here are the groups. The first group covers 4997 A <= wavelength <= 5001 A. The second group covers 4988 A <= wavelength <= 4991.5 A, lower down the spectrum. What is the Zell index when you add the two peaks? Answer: 54.4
